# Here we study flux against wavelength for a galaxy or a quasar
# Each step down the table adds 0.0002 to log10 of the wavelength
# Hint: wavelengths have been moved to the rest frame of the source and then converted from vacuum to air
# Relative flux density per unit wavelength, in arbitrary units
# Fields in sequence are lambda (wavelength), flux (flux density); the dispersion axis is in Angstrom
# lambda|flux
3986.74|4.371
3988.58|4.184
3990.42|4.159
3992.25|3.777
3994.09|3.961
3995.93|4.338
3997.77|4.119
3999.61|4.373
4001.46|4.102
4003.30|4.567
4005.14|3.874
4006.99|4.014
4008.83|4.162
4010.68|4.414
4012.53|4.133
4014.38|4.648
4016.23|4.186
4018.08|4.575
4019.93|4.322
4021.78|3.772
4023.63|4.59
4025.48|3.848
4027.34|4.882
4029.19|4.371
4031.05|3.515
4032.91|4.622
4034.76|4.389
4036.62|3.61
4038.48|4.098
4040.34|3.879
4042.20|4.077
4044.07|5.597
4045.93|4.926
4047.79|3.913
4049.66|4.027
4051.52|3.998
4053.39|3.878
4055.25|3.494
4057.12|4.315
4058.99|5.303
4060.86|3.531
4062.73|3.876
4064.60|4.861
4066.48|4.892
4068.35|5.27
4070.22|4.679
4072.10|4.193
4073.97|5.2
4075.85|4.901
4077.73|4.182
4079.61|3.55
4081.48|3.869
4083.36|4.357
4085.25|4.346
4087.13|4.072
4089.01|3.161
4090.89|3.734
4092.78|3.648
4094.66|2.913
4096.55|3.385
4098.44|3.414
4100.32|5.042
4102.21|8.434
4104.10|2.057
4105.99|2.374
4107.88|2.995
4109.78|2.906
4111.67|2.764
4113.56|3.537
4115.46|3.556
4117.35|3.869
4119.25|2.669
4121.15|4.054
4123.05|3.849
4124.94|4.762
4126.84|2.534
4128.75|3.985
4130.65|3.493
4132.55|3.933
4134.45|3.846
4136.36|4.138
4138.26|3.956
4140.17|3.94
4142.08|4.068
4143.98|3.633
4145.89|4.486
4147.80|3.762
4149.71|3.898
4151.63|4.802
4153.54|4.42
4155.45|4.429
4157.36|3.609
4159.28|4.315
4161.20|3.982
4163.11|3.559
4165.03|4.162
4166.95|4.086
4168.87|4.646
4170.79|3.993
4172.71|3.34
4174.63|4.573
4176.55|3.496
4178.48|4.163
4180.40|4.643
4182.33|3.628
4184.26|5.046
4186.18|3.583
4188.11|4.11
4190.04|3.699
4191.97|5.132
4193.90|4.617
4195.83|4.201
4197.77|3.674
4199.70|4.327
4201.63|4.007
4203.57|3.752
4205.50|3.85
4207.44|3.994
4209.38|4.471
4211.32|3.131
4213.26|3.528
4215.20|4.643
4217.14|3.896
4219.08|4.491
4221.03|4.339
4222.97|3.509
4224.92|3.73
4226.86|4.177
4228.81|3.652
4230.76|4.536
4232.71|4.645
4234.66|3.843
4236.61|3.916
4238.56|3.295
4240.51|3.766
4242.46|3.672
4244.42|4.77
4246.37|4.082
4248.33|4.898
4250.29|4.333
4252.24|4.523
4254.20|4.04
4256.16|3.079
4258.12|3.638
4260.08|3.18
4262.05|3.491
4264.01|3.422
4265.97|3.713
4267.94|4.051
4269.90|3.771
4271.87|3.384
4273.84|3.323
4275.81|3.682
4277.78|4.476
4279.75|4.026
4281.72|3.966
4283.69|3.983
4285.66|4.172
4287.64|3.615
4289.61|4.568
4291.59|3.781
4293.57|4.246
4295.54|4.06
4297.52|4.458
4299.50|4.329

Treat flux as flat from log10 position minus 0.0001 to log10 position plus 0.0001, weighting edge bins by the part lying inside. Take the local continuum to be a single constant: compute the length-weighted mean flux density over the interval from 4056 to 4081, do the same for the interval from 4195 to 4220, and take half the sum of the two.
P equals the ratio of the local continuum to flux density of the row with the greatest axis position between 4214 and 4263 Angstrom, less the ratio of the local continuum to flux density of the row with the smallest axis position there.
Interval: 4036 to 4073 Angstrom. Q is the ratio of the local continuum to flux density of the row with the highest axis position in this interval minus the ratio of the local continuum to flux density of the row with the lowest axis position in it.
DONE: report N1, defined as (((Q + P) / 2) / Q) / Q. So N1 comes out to 2.6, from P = 0.30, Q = -0.16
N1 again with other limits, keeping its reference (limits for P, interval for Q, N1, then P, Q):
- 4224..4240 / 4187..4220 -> 4.1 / 0.15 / -0.09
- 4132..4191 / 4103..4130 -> -0.5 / 0.07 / -1.00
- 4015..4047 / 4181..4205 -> -63.8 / -0.15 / -0.04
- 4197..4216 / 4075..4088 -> -1.0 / -0.24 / 0.18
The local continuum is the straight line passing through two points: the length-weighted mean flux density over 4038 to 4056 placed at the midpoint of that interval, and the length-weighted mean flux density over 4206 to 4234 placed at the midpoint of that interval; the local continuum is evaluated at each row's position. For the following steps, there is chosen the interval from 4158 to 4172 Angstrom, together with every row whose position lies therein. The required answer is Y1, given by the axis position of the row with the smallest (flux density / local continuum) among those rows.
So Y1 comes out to 4163.11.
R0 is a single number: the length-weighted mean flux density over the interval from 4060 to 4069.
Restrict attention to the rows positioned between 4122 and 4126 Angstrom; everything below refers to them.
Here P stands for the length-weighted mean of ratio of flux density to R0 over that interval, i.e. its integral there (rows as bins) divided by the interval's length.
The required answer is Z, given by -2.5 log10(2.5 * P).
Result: -0.94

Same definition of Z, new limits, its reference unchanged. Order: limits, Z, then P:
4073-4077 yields -1.12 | 1.12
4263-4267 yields -0.75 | 0.80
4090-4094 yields -0.77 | 0.81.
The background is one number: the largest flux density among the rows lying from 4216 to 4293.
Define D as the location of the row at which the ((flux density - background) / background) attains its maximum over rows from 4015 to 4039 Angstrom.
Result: 4027.34 Angstrom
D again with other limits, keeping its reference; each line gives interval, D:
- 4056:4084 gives 4058.99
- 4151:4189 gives 4184.26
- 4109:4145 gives 4124.94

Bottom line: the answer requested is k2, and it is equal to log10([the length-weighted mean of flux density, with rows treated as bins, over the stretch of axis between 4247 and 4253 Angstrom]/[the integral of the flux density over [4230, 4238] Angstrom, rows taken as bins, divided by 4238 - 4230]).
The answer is 0.04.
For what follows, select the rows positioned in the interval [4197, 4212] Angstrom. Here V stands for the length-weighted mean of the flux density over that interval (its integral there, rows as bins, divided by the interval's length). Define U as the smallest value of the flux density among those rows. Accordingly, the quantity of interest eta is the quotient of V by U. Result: 1.25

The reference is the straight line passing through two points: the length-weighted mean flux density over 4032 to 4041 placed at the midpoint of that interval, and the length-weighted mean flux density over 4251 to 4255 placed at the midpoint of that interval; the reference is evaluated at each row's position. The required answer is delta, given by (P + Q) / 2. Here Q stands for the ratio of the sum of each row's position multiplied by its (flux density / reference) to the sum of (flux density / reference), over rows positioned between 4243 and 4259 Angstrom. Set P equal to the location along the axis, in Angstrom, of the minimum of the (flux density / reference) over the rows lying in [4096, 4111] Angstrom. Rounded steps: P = 4104.10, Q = 4250.8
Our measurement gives 4177.5 Angstrom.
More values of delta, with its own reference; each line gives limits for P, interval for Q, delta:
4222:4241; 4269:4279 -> 4256.3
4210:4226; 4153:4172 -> 4186.7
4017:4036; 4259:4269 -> 4147.6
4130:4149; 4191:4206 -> 4164.5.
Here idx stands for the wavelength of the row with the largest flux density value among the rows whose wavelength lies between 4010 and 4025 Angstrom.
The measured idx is 4014.38 Angstrom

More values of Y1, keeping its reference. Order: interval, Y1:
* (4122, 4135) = 4126.84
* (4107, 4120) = 4119.25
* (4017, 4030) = 4021.78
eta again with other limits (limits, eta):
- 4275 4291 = 1.12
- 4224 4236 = 1.12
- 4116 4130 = 1.45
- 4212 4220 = 1.16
